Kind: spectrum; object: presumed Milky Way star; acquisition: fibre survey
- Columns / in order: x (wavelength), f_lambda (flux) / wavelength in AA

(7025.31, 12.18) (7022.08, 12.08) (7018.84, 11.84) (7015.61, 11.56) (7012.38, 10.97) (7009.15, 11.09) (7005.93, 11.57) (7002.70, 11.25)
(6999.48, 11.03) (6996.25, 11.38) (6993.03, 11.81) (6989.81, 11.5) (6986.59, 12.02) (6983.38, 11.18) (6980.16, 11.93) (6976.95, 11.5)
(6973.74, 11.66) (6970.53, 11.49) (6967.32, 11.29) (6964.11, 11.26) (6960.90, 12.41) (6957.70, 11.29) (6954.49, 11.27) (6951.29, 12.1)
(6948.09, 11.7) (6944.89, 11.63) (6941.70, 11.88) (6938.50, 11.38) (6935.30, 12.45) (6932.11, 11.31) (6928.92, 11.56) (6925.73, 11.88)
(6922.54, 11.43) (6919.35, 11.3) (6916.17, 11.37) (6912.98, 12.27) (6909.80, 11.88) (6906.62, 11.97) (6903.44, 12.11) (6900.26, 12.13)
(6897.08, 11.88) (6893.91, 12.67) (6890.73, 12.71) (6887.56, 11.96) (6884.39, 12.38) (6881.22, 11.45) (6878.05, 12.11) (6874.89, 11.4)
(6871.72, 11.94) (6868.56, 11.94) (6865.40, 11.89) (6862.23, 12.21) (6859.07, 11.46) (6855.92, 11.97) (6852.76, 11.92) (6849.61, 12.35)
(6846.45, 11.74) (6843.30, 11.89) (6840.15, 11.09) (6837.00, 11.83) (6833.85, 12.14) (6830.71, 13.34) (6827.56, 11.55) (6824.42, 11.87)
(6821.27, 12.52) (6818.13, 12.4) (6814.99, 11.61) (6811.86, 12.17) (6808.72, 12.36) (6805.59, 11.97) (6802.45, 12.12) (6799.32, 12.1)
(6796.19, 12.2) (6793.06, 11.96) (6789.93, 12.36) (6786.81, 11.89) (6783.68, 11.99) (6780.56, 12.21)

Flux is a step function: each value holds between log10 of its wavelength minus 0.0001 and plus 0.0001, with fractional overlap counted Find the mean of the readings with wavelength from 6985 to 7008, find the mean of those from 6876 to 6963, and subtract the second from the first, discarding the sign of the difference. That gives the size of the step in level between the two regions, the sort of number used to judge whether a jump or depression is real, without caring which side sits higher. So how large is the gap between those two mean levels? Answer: 0.36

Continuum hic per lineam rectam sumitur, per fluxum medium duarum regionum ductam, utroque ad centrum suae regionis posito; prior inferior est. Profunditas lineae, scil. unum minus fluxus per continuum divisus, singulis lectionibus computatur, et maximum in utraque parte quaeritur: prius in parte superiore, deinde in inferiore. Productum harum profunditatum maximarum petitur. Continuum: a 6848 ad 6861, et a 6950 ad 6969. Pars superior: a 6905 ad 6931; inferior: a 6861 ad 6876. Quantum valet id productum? 0.0014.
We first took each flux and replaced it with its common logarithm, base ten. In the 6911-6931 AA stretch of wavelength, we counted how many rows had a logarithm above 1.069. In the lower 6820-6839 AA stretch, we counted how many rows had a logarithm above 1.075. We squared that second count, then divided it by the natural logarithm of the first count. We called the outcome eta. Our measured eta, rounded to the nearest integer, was 13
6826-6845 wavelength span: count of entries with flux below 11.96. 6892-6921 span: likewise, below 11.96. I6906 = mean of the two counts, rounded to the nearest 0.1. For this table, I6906 4.0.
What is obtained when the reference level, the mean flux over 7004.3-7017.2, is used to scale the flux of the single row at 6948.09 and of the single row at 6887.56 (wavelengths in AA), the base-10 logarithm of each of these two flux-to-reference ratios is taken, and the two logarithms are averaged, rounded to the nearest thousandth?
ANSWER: 0.020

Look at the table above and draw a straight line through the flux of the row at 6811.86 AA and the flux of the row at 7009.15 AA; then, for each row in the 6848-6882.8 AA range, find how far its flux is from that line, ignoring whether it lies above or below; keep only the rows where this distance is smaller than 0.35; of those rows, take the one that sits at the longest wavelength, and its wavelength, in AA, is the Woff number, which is 6881.22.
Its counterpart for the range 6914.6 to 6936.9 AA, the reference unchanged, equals 6932.11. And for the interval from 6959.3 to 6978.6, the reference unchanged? 6976.95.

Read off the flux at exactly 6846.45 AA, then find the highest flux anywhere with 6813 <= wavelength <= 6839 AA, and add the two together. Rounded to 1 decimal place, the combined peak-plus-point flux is 25.1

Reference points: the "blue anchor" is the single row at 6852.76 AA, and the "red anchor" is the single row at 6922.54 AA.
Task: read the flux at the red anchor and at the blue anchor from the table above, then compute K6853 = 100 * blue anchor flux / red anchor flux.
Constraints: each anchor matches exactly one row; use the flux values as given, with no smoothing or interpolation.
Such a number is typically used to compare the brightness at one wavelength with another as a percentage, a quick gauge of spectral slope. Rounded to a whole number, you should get 104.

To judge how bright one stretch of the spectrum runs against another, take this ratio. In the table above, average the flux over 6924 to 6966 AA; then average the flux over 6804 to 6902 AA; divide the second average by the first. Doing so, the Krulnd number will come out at 1.028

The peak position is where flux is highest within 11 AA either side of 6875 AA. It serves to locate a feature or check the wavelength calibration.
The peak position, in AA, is 6884.39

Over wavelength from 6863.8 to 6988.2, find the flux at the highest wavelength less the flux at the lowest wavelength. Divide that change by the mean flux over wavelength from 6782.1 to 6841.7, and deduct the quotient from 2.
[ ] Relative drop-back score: 1.99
